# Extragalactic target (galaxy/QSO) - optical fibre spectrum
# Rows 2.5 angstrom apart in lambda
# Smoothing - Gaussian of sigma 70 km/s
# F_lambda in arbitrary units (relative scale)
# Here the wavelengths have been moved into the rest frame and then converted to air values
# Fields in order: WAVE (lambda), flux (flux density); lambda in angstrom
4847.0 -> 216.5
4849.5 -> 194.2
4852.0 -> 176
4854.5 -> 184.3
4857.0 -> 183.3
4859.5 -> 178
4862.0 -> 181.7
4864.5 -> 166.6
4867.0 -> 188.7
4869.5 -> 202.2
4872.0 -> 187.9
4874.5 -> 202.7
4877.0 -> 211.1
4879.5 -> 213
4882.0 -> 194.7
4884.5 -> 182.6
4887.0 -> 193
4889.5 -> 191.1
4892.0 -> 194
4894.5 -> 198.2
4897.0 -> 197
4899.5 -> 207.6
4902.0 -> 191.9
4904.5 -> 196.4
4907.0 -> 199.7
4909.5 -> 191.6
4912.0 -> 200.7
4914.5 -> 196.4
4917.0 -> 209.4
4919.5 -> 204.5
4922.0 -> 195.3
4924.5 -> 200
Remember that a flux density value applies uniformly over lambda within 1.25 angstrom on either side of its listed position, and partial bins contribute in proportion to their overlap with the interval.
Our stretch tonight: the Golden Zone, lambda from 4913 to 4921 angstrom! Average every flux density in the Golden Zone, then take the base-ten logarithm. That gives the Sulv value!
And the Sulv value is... 2.308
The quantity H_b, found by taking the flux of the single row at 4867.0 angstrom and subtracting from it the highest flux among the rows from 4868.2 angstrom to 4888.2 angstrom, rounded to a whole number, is -24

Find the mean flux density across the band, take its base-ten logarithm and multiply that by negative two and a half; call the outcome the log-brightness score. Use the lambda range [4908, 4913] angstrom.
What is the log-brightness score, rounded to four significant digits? -5.731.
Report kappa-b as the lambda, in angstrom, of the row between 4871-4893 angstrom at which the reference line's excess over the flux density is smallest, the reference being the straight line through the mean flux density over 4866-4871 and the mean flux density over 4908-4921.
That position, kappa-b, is 4879.5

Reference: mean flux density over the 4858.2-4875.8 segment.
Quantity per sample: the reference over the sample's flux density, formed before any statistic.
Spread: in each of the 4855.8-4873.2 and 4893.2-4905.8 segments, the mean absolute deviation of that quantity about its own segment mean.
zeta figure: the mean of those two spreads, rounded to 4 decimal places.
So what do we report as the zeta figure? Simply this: 0.0296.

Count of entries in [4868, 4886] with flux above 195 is 4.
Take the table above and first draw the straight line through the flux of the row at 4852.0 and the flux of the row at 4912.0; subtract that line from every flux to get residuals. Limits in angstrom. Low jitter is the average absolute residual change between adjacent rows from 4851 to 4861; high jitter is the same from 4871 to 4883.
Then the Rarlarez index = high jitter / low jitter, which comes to 1.98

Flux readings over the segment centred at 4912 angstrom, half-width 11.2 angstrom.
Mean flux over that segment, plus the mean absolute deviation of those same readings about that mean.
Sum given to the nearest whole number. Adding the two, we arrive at 203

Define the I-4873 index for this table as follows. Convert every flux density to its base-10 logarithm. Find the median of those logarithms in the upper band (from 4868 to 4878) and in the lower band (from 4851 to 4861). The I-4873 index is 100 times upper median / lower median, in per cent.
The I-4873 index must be 102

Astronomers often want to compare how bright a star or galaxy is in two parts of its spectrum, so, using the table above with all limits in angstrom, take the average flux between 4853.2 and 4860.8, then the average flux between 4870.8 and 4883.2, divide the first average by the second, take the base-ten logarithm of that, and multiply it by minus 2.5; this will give 0.11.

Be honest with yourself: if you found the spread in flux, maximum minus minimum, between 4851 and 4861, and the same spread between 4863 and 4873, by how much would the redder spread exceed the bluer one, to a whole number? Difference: 27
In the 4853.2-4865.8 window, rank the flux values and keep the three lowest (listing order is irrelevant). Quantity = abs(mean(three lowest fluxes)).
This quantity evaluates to 175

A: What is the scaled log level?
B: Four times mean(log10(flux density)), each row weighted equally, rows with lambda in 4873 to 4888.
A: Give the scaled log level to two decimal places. 9.20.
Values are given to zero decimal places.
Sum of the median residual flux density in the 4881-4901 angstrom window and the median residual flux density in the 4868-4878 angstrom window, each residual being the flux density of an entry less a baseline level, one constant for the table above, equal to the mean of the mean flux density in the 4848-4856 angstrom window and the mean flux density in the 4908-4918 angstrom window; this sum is 12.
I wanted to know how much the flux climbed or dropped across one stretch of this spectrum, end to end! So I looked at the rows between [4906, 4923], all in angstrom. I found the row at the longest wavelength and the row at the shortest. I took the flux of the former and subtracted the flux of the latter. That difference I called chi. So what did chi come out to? -4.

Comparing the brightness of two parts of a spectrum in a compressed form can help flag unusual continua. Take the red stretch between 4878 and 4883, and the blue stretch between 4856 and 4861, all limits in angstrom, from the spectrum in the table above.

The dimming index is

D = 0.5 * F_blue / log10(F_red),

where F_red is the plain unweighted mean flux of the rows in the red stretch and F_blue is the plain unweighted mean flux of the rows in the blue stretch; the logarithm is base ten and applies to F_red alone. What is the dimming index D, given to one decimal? 39.1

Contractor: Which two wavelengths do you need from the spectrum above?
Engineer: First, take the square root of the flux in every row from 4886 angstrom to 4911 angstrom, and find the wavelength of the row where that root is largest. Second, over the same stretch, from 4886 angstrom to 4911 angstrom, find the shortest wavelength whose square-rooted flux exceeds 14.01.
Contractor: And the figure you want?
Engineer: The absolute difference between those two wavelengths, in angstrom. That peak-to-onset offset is 5.0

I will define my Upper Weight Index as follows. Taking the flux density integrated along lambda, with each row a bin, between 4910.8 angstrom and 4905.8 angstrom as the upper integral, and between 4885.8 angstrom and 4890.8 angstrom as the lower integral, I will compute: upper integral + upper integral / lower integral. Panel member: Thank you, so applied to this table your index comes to 979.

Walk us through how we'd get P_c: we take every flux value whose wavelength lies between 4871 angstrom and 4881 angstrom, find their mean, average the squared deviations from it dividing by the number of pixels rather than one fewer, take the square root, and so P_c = 10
